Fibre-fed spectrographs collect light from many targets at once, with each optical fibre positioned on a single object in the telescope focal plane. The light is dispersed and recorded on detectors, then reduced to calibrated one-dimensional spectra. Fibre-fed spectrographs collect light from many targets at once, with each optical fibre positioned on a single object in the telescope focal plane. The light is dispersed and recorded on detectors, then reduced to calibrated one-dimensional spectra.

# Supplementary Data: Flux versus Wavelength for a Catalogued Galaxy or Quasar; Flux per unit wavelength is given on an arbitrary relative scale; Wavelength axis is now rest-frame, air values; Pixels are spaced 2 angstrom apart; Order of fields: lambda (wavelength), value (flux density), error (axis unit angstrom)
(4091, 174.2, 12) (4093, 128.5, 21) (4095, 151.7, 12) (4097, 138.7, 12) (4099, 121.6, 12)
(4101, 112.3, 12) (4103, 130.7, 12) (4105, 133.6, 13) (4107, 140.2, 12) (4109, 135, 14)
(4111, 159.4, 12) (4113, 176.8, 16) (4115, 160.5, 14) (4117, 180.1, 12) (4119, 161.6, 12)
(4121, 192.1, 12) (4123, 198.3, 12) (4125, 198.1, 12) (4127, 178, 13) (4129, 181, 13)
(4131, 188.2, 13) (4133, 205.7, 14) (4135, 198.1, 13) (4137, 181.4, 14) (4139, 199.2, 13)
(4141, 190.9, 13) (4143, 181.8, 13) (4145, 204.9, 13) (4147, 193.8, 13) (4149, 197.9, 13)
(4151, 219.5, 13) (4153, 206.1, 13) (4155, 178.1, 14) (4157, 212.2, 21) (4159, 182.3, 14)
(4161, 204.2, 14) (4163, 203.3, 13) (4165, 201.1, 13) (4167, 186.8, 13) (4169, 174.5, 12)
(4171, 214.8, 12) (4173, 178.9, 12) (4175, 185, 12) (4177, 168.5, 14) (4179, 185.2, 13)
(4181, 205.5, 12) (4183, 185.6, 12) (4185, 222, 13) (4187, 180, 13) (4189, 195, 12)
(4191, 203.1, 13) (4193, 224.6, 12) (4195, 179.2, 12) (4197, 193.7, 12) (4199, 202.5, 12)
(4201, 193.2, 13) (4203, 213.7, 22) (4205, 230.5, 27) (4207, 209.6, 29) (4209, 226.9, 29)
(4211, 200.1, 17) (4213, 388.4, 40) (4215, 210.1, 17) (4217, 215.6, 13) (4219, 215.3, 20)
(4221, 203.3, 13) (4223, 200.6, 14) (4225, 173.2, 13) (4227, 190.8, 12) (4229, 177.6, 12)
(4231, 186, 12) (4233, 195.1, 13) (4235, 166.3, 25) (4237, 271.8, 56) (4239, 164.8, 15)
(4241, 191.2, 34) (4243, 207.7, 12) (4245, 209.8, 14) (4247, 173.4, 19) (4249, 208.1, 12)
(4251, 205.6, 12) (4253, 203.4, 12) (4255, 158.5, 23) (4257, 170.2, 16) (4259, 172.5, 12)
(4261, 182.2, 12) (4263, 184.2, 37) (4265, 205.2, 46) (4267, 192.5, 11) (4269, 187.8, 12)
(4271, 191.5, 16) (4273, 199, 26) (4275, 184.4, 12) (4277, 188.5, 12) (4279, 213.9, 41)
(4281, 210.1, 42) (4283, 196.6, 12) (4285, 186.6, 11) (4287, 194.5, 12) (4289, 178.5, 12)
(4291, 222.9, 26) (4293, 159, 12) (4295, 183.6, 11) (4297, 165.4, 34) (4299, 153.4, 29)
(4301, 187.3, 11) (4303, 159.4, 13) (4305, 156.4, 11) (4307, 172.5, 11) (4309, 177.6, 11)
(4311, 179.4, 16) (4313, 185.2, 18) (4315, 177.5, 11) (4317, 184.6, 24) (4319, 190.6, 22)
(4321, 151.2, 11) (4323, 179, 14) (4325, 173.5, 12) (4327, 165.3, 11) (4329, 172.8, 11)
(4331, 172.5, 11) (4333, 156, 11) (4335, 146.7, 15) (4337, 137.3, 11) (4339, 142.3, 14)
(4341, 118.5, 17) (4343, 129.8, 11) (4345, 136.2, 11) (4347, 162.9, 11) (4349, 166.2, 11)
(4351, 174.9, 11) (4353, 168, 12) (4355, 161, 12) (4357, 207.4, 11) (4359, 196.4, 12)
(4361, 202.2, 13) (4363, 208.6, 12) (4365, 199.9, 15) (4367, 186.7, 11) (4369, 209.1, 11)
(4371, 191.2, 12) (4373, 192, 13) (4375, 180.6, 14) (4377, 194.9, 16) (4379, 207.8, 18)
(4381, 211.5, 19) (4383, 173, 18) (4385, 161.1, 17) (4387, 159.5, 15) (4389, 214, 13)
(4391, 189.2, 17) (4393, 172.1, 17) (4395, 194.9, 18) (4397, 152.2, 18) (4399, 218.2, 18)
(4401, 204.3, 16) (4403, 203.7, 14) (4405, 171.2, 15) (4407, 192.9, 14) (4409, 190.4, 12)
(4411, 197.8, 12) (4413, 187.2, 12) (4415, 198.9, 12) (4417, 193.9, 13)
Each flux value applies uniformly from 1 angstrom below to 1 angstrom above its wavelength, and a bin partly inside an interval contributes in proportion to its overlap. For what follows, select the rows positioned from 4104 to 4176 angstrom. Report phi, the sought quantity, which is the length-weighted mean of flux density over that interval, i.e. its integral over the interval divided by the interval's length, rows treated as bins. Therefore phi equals 186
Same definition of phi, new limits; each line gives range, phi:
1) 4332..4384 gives 175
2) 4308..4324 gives 178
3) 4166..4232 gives 204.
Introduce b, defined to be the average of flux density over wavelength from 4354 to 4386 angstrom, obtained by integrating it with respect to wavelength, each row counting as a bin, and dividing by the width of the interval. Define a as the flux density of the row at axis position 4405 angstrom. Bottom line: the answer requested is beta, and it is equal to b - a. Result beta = 22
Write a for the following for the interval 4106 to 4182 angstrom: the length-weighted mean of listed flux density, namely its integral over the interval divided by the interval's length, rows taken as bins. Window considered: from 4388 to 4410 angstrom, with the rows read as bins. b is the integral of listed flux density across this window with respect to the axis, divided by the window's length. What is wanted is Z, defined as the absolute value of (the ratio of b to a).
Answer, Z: 1.02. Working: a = 187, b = 191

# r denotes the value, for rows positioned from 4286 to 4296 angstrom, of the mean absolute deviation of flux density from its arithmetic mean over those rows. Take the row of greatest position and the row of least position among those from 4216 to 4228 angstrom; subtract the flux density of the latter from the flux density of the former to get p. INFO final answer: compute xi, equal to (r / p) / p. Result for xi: 0.03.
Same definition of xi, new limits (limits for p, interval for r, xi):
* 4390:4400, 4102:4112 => 0.01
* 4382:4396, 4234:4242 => 0.08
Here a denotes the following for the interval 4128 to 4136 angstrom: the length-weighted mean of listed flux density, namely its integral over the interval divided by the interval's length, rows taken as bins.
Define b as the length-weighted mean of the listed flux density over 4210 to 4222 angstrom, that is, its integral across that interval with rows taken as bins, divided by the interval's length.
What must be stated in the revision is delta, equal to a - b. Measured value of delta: -46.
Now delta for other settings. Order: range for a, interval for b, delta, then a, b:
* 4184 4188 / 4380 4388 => 25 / 201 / 176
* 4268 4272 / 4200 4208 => -22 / 190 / 212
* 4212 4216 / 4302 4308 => 136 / 299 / 163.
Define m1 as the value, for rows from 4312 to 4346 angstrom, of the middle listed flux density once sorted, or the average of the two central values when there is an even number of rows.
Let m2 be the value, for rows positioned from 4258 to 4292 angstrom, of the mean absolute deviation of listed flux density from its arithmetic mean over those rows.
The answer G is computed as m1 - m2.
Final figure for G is 155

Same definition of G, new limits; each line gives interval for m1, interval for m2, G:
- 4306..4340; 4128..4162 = 163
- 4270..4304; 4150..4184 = 173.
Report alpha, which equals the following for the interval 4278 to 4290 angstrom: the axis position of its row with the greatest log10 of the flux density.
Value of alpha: 4279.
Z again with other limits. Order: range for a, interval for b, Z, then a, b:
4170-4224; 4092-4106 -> 0.63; 209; 131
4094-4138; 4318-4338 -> 1.00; 165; 164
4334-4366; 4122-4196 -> 1.17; 166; 194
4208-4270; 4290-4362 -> 0.84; 201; 169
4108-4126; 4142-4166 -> 1.15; 174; 199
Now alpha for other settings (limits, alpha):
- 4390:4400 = 4399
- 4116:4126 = 4123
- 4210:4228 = 4213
